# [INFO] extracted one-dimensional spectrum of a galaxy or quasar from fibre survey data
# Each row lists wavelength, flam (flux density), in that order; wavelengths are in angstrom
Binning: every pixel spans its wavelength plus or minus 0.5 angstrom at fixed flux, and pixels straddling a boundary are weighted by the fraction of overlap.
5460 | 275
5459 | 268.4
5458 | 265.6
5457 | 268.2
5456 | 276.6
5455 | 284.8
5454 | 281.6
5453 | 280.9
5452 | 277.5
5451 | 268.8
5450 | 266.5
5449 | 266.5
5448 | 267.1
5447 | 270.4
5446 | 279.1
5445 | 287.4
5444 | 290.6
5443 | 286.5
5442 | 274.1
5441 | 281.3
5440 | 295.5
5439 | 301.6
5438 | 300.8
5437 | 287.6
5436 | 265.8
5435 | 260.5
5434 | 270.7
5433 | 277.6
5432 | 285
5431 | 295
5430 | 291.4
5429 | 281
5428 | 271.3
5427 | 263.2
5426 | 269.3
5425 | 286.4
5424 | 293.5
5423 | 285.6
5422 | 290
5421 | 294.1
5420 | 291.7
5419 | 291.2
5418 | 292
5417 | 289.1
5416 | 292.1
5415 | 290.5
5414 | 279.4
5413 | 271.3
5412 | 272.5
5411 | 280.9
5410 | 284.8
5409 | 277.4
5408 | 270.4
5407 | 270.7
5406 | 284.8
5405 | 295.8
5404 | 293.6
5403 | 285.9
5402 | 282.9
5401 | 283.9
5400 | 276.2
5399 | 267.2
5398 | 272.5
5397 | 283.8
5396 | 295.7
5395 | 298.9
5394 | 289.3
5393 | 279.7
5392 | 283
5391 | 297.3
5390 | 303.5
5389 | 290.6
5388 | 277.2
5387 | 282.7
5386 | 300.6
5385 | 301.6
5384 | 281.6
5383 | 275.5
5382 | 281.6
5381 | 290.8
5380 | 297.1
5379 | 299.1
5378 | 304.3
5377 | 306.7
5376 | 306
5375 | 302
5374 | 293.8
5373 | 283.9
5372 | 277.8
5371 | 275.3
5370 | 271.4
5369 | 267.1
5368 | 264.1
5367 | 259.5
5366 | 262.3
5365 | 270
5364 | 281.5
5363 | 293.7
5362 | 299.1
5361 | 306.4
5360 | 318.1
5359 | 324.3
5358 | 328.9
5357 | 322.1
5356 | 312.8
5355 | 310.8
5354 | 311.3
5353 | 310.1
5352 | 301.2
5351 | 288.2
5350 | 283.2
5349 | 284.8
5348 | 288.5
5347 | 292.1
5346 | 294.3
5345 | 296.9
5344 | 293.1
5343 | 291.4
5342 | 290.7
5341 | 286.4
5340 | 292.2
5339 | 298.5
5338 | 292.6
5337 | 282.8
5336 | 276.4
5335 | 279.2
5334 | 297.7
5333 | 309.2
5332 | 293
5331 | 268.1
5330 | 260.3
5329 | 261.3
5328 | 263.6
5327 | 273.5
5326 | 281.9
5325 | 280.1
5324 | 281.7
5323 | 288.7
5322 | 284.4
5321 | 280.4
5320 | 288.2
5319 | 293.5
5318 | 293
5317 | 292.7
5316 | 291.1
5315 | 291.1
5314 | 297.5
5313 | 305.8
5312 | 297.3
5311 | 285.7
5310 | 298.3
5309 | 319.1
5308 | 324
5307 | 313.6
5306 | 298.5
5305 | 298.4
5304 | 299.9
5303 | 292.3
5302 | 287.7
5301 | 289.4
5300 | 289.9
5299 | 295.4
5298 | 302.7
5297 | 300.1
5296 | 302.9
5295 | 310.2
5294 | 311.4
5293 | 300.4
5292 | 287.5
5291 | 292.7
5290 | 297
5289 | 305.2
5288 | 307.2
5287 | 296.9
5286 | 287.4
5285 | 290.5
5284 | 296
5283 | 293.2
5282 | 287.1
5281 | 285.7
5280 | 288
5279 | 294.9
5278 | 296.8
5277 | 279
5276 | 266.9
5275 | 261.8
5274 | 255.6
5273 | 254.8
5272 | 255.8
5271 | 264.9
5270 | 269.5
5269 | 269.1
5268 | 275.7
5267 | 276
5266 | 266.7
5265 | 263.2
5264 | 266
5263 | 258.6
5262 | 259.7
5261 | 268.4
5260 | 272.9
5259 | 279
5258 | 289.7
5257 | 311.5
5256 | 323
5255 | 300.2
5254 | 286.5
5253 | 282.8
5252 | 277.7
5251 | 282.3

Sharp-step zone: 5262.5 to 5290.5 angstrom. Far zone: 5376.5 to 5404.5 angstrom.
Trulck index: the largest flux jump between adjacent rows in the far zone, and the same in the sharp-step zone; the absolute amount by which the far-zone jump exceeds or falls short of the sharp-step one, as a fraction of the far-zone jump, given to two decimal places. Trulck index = 0.11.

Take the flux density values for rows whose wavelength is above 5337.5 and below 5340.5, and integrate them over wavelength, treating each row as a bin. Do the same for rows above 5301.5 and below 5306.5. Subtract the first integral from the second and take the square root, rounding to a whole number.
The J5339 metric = 24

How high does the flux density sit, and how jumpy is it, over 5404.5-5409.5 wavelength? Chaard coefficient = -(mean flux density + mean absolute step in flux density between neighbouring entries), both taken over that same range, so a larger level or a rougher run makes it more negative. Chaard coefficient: -288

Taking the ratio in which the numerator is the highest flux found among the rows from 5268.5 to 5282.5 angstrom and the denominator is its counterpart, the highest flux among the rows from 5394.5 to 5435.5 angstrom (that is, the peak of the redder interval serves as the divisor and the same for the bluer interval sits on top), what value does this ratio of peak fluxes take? 0.99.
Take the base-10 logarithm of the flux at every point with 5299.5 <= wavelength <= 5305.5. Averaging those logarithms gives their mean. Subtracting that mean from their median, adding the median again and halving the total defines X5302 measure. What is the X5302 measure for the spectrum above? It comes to 1.23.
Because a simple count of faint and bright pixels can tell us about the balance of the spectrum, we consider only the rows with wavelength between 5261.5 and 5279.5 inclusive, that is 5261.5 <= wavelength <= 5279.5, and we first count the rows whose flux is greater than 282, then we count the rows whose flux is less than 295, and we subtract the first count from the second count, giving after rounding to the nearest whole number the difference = 15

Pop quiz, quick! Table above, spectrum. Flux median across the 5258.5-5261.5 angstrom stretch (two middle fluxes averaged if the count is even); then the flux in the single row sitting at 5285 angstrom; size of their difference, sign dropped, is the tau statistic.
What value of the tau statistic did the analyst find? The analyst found 18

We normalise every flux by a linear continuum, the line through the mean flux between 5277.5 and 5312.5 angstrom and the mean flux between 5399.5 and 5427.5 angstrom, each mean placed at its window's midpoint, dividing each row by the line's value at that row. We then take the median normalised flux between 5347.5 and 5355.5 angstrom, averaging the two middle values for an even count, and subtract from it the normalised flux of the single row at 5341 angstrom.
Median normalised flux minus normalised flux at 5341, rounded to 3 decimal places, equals 0.033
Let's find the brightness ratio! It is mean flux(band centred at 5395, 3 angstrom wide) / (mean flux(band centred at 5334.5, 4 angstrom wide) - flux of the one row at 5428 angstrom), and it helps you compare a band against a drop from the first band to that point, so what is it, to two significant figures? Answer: 15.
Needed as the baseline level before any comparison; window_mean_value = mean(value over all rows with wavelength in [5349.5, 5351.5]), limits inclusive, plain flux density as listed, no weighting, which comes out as 286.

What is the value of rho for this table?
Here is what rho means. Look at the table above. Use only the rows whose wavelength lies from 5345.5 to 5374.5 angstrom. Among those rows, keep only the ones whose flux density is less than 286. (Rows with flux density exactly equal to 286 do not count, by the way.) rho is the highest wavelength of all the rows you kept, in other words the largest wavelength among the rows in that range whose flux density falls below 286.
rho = 5373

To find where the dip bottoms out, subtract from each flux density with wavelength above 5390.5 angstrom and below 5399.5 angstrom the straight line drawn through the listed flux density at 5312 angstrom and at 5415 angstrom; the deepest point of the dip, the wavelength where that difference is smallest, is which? 5399 angstrom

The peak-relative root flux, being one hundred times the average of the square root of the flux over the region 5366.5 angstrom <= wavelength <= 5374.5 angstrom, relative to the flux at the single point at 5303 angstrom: 5.66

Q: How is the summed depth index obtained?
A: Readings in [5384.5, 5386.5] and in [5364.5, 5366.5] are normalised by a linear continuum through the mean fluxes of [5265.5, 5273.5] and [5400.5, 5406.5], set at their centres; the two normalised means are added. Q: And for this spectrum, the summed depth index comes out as 2.00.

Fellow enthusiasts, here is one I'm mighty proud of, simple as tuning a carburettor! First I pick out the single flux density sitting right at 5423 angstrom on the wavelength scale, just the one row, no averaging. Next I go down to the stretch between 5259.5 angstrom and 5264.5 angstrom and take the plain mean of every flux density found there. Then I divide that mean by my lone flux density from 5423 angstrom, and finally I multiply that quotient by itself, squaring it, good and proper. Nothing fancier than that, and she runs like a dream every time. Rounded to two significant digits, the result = 0.86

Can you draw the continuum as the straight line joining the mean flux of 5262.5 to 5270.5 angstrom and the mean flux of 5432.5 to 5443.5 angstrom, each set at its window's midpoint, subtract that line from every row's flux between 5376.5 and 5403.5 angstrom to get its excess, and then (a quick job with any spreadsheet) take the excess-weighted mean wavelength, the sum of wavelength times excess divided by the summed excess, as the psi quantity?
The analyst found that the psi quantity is 5385.6 angstrom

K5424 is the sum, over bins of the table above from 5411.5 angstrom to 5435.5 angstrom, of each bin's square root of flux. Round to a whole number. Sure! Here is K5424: 403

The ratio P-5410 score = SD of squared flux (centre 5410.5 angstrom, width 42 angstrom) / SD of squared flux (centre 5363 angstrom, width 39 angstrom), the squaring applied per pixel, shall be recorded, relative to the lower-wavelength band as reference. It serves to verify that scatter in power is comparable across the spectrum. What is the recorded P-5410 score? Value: 0.54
